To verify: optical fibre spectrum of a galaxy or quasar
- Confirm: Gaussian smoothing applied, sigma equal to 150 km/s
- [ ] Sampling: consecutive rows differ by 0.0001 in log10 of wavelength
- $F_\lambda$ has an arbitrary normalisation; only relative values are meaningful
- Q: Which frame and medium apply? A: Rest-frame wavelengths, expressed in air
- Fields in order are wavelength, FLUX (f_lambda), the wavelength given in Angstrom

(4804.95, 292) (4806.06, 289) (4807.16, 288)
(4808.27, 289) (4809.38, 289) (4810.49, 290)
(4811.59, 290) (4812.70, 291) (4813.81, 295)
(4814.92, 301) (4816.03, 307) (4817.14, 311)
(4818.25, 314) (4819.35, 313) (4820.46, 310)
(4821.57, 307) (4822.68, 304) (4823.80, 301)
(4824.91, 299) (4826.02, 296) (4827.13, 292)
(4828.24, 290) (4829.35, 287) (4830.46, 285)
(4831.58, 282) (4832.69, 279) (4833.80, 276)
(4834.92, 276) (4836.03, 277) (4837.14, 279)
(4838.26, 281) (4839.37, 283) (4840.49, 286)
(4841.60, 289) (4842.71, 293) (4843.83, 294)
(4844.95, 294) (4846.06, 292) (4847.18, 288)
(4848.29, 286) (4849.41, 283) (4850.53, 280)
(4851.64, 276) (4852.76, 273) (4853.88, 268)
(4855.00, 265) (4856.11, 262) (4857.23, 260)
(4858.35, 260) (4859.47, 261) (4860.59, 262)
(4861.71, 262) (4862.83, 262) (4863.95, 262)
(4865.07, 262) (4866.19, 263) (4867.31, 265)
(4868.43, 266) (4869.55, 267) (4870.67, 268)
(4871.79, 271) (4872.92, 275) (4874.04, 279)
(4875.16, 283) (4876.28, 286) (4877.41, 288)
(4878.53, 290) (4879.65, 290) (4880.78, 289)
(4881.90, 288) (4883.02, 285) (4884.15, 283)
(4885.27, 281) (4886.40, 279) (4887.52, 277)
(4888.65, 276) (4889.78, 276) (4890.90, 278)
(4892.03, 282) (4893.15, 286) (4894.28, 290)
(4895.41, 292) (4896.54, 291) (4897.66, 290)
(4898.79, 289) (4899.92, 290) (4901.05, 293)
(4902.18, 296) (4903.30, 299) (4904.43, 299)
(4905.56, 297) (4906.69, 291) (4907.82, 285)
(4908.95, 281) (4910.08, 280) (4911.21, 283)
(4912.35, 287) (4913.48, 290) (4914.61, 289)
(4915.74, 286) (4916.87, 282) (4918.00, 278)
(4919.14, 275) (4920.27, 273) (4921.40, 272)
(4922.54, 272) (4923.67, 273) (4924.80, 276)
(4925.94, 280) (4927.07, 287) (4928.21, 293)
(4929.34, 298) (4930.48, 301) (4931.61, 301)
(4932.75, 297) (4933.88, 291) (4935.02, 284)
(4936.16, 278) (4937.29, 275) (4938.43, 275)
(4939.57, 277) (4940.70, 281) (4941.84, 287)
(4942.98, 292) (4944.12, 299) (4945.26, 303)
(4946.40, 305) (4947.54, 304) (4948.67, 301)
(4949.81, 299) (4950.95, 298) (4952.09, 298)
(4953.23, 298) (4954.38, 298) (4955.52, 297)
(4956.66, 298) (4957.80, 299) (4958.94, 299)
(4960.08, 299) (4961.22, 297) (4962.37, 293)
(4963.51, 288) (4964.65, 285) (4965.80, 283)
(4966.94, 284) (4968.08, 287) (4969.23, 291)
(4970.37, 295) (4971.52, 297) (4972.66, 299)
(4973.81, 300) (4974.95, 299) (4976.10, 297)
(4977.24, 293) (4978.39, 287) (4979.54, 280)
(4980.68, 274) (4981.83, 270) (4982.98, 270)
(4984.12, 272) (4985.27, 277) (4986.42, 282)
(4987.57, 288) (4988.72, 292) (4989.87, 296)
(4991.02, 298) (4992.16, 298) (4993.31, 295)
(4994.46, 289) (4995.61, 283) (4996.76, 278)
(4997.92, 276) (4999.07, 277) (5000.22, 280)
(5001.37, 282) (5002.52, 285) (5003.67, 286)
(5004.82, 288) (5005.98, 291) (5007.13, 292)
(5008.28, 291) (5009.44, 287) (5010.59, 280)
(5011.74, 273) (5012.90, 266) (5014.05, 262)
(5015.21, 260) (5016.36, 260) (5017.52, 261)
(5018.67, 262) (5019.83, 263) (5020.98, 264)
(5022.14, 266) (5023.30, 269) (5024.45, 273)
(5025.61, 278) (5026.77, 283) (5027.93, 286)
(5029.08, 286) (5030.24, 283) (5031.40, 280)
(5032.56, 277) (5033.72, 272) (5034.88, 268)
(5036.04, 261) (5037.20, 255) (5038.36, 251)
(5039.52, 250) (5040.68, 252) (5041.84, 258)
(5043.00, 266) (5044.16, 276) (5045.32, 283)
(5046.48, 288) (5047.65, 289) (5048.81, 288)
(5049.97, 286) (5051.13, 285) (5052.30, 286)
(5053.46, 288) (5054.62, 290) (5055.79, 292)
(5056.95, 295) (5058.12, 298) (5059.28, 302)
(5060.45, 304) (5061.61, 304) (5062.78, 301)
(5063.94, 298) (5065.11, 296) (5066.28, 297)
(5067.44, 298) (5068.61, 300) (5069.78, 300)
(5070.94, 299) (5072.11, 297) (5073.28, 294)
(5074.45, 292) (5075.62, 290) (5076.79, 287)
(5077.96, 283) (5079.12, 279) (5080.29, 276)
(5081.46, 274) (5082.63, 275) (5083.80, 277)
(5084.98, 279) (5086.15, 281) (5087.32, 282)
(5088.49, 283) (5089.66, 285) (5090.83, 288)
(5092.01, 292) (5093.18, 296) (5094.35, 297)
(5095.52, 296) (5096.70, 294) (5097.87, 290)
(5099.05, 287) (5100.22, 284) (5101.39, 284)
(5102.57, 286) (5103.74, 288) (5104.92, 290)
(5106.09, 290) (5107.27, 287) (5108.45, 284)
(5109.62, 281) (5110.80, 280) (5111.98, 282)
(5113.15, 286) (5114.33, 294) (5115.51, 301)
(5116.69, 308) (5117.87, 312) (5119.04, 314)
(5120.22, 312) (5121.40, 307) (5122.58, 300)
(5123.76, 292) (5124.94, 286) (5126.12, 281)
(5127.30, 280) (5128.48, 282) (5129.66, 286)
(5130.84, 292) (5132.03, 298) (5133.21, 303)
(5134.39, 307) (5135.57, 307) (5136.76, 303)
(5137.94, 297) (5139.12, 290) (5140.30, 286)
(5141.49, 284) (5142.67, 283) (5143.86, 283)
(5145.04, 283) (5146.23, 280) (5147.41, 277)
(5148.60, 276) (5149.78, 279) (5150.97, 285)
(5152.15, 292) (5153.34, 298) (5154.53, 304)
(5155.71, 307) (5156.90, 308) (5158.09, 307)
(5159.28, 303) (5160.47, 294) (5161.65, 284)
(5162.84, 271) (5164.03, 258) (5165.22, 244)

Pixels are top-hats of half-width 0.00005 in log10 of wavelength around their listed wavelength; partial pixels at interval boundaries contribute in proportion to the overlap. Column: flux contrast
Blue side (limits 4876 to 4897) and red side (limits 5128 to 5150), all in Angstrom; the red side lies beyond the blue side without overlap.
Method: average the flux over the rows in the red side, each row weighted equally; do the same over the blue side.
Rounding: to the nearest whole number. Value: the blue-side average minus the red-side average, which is -5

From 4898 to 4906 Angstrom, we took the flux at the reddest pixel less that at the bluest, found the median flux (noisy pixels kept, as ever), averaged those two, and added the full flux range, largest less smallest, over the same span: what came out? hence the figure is 162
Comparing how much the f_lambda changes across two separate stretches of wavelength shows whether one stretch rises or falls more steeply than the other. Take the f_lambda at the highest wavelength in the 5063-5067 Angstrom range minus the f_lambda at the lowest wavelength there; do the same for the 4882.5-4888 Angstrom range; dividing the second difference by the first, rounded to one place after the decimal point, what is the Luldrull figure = 8.0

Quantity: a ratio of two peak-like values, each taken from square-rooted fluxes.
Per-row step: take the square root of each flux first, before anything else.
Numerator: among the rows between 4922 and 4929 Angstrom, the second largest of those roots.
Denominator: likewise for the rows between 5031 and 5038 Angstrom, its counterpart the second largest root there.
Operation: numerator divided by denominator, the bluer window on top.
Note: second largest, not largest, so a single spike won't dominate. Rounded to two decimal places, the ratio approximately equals 1.02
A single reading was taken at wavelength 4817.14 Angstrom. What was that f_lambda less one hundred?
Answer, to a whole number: 211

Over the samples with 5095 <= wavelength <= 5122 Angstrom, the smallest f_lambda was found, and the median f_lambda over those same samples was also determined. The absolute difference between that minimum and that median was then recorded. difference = 10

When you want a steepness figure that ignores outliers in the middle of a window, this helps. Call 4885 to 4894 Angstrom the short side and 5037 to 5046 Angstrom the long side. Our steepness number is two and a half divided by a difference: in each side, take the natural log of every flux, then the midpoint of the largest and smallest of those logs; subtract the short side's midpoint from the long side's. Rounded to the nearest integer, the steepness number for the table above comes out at -46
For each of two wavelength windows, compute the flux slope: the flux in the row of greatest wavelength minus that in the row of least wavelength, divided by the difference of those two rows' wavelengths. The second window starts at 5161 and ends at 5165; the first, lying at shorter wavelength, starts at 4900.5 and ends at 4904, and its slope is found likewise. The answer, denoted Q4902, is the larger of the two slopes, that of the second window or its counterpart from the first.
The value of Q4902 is 3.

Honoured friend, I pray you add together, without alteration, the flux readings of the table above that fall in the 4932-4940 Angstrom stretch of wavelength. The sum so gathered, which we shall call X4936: 1977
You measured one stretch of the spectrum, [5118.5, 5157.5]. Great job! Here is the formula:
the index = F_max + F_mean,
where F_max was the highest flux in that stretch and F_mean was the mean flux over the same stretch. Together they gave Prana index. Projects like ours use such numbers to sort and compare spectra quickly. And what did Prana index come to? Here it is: 607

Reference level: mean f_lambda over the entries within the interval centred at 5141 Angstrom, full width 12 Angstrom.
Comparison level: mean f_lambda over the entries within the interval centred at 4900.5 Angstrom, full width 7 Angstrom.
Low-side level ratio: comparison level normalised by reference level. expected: 1.01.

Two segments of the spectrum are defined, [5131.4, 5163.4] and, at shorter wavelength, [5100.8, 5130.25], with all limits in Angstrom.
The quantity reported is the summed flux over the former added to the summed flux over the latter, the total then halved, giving 7591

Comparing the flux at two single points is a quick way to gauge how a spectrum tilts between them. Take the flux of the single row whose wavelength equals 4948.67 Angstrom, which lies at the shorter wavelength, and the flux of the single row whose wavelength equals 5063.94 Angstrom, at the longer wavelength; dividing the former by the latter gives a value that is 1.01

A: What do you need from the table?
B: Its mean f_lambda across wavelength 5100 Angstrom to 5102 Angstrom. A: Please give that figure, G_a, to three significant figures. 284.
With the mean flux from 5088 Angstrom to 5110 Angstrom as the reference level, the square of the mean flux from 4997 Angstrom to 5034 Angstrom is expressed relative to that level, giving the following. 264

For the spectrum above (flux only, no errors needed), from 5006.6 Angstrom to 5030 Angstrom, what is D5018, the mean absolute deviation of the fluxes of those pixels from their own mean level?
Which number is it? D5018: 10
